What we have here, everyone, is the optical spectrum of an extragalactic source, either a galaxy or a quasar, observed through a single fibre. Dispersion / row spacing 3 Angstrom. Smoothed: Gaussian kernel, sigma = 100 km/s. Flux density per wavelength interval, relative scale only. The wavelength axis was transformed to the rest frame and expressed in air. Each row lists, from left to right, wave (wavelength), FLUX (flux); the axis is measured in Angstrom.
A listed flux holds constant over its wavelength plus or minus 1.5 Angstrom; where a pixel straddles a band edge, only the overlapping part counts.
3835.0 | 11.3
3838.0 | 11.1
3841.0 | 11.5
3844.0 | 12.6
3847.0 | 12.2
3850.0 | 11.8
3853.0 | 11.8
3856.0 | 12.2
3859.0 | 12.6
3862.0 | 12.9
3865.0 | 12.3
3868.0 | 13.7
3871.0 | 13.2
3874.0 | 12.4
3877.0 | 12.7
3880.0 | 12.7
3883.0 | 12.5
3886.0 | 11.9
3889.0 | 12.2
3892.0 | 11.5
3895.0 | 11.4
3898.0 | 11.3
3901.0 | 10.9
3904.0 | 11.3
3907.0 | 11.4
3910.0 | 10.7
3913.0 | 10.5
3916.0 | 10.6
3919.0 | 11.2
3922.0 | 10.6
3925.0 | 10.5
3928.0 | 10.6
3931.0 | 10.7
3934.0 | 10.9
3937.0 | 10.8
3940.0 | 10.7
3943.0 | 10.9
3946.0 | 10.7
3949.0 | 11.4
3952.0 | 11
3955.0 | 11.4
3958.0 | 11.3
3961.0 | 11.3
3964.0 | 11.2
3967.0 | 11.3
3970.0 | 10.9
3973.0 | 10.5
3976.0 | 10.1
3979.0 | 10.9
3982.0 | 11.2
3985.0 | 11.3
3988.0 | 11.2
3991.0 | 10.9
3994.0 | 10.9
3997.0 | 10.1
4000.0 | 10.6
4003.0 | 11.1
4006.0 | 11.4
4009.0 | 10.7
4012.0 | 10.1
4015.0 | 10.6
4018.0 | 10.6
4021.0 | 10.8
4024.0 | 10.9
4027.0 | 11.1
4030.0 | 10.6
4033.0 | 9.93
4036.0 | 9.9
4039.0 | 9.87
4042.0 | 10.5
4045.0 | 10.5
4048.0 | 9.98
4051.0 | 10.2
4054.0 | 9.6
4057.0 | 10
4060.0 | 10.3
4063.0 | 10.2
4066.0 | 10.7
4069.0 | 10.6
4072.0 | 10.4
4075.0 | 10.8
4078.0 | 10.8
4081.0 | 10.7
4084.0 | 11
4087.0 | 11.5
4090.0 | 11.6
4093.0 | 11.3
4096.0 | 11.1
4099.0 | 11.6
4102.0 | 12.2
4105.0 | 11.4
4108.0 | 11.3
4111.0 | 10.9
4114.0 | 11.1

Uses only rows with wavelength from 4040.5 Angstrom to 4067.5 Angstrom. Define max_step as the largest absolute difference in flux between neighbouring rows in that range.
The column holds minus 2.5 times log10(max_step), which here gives 0.55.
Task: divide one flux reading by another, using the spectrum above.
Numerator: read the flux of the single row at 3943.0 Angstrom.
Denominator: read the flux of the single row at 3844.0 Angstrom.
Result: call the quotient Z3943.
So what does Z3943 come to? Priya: 0.87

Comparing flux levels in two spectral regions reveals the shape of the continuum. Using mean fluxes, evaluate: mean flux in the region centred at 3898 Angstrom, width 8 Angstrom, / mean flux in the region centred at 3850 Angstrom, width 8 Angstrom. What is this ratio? 0.94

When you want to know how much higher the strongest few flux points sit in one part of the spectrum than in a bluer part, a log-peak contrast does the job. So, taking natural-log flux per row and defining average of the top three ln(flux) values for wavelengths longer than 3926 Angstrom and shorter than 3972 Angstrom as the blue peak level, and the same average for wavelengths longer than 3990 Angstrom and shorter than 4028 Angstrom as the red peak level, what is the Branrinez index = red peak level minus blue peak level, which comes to -0.01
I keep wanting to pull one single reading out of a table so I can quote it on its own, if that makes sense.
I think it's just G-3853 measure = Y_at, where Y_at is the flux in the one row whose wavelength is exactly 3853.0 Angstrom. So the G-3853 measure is 11.8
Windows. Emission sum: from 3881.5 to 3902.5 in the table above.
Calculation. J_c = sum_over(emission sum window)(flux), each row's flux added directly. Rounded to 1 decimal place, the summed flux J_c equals 81.7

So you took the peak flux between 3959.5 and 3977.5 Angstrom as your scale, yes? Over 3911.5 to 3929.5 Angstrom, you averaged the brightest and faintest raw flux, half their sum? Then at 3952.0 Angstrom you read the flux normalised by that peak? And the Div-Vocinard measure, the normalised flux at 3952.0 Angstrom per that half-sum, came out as 0.090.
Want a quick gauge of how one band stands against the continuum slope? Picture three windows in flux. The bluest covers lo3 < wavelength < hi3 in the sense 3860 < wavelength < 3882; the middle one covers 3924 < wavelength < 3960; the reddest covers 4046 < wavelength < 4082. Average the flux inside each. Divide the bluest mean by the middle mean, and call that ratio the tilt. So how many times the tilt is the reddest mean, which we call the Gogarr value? 8.8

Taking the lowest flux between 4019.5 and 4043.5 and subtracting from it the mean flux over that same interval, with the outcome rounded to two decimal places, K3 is -0.58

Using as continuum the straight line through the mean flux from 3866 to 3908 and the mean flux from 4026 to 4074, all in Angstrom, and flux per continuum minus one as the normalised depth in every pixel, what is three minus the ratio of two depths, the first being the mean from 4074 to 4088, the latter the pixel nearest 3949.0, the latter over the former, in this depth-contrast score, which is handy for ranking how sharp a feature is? 3.0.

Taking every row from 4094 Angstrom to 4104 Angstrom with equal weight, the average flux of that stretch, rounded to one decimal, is 11.6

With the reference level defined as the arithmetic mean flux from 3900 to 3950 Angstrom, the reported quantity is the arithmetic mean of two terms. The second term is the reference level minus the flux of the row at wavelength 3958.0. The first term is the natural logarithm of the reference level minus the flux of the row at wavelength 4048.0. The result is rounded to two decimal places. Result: -0.30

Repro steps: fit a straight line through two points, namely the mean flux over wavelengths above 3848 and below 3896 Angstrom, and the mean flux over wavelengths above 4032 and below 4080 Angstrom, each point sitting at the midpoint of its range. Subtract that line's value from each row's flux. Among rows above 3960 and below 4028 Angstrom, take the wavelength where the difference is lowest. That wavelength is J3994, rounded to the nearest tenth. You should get 3976.0 Angstrom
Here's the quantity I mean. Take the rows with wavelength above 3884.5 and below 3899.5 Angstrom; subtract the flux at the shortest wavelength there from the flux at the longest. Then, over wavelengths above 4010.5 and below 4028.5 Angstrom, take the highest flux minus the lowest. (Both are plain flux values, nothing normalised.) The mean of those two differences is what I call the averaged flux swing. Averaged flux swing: 0.20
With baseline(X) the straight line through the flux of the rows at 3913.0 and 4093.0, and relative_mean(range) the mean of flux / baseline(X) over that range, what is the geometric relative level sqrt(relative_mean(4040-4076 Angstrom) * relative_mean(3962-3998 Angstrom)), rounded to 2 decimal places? 0.97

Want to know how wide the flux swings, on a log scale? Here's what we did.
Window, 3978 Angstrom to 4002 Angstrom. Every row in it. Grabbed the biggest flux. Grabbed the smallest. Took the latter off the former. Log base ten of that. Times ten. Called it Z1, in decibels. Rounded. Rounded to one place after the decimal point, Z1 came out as 0.8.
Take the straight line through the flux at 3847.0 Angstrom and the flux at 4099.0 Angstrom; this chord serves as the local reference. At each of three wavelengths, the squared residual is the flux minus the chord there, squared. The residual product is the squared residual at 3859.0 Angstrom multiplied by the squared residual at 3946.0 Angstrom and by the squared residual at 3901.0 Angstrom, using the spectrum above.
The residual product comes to 0.4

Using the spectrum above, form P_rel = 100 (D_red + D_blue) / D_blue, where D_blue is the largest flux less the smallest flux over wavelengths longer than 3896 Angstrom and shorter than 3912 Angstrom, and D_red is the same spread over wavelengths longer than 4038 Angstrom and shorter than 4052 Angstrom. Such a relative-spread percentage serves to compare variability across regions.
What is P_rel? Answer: 190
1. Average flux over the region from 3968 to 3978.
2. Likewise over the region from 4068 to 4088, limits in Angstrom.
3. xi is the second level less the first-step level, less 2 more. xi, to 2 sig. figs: -1.7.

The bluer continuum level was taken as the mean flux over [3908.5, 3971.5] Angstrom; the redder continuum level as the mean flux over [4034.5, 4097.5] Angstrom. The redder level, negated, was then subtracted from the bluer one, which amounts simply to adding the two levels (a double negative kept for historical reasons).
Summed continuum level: 21.5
